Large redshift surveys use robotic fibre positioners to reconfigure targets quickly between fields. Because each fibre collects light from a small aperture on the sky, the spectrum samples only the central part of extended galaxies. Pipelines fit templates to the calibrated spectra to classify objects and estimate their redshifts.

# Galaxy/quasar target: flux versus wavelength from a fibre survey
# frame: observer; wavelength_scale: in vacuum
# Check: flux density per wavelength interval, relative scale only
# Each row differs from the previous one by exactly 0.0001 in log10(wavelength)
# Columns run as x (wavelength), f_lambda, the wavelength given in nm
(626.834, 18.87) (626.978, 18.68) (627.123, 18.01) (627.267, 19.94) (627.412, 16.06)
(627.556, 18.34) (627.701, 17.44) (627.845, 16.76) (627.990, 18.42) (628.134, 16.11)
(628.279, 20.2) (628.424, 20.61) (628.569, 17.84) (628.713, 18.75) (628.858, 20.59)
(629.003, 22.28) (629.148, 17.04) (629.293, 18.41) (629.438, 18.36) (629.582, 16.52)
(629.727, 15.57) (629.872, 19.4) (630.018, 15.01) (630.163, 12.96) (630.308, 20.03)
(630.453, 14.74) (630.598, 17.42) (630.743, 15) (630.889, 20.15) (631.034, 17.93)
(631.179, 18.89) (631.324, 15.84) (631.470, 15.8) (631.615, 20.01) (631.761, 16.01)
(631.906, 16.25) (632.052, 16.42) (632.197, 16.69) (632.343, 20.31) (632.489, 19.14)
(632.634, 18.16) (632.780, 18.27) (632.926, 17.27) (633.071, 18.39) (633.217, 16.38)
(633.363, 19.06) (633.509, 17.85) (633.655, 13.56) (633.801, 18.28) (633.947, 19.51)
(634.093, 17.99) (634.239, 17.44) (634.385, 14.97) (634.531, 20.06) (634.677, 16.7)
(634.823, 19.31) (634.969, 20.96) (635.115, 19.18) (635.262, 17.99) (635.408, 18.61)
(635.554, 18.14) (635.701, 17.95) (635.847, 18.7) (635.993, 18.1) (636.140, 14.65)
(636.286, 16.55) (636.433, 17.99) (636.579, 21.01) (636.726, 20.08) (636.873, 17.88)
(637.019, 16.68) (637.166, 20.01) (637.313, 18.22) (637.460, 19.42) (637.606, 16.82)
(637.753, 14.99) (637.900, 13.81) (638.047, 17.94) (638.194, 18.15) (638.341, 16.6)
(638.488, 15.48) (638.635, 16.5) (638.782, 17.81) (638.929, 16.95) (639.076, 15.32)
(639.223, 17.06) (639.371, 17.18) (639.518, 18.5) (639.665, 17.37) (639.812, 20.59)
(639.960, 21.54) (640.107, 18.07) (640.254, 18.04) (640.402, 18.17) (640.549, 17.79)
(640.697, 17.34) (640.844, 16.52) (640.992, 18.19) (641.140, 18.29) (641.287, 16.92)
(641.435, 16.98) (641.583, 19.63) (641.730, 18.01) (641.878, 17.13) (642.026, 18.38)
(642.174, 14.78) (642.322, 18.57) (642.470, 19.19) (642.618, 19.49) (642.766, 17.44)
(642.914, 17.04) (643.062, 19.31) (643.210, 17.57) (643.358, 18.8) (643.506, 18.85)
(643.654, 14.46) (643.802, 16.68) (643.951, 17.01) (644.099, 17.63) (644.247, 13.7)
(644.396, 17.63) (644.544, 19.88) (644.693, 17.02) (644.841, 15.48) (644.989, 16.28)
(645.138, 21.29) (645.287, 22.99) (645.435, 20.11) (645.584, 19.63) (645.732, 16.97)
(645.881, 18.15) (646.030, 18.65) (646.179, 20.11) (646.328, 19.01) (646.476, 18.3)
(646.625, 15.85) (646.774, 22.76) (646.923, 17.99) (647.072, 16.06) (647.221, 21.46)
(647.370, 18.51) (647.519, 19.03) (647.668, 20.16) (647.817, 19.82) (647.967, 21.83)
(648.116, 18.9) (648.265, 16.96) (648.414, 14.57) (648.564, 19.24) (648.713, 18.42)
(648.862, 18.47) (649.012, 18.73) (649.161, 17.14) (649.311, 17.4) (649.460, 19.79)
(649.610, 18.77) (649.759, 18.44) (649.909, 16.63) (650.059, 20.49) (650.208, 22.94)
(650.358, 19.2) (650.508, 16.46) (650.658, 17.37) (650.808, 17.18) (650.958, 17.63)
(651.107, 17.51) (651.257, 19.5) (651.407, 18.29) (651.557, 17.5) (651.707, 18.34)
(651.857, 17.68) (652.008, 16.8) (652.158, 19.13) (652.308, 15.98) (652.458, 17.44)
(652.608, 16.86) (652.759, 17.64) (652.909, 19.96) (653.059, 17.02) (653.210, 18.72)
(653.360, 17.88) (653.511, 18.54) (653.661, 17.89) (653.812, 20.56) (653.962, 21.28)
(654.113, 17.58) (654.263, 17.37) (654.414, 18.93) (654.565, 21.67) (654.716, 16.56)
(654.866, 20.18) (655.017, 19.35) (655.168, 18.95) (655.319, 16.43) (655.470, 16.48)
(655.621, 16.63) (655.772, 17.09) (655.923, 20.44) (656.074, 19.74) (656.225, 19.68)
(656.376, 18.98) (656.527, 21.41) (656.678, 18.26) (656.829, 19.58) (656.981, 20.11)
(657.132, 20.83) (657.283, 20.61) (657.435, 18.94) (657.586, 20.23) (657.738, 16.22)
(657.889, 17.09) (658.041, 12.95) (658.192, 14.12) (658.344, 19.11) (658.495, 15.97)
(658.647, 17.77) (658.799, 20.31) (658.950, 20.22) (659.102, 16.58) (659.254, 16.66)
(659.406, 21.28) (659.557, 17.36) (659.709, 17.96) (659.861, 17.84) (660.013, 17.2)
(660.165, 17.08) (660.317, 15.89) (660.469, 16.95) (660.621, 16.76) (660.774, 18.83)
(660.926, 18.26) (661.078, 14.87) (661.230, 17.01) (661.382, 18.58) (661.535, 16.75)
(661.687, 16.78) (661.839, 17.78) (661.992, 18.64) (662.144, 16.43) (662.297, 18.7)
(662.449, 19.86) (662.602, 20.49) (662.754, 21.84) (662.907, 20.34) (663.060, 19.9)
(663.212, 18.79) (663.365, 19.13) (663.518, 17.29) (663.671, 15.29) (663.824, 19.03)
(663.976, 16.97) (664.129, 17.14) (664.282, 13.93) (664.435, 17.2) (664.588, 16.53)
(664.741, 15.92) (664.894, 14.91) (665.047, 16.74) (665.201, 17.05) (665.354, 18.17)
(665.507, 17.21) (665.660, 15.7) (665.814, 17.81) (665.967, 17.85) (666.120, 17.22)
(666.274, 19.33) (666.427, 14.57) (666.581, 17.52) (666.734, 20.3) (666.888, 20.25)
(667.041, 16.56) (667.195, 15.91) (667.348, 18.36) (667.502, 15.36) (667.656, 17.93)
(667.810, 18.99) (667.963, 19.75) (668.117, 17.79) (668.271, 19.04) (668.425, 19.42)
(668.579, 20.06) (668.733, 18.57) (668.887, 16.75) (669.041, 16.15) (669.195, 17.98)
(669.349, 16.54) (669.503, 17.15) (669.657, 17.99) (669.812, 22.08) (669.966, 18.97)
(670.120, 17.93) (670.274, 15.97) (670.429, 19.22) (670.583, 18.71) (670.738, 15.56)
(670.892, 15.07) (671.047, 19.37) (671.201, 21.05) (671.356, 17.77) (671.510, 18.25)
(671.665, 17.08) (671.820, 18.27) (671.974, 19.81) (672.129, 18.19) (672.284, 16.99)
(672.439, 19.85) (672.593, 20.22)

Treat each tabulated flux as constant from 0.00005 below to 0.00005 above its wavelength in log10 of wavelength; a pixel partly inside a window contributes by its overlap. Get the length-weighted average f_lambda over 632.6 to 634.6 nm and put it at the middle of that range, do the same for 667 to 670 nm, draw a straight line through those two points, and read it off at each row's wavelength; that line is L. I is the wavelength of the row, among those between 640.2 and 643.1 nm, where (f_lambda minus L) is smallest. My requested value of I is 642.174 nm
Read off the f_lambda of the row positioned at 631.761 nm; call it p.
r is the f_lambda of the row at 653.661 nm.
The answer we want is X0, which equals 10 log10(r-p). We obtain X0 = 3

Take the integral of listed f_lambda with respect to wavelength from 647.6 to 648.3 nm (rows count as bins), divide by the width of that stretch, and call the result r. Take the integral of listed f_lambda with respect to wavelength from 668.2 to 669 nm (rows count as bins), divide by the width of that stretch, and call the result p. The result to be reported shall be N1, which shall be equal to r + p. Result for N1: 38.3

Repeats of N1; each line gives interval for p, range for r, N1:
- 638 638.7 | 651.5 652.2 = 34.7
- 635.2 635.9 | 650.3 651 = 35.8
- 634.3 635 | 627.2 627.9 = 36.0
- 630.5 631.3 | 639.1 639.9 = 35.7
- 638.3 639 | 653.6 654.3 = 35.7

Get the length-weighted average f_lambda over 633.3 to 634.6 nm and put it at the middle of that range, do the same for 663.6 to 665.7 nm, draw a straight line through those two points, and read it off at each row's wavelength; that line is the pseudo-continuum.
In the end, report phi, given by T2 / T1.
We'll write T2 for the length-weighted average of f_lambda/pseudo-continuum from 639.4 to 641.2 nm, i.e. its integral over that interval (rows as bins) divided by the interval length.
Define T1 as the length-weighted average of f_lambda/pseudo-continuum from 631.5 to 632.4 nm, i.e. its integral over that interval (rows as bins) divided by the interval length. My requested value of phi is 1.07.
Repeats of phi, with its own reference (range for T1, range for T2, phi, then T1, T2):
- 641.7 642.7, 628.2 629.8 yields 1.02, 1.03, 1.05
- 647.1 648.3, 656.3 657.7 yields 1.03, 1.14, 1.17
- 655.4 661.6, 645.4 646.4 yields 1.02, 1.07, 1.10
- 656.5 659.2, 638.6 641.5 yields 0.94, 1.09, 1.02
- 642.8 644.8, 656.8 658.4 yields 1.07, 1.00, 1.08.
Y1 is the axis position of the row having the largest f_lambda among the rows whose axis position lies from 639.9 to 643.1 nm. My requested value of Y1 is 639.960 nm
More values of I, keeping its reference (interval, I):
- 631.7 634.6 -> 633.655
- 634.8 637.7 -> 636.140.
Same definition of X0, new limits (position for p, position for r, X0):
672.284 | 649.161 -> -8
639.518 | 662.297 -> -7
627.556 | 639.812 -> 4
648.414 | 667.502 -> -1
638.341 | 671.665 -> -3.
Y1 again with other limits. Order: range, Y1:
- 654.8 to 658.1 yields 656.527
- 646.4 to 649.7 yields 646.774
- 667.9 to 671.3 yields 669.812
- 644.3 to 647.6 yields 645.287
